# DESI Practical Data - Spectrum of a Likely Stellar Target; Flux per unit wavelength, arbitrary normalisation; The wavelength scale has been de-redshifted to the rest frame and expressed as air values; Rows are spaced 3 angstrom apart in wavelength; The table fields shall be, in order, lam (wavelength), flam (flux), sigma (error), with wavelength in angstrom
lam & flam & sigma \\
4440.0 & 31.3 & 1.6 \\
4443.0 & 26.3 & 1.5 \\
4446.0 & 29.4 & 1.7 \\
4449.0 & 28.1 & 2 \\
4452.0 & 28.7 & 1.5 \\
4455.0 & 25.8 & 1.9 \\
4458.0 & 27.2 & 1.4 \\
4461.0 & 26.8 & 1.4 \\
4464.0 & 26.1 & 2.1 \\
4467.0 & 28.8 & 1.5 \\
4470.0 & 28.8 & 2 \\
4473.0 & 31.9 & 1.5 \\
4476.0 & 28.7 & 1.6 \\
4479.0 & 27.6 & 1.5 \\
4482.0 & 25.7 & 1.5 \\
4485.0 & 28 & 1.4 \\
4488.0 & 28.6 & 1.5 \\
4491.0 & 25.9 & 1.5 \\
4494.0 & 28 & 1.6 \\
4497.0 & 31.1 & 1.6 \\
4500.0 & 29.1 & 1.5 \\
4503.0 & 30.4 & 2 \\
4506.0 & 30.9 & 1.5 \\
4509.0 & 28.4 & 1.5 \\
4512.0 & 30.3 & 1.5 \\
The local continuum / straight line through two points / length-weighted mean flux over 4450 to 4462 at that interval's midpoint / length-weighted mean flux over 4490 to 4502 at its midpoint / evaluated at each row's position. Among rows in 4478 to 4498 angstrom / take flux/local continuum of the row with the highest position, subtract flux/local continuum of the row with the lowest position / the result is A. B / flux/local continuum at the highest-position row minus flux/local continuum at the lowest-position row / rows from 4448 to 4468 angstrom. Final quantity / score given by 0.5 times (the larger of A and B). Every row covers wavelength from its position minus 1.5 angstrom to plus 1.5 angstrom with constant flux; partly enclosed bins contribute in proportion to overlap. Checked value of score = 0.05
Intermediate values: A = 0.10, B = 0.00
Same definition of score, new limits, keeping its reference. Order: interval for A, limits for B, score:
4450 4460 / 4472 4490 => -0.03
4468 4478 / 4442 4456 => -0.01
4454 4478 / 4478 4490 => 0.04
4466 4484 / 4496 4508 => -0.01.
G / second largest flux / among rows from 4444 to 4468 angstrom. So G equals 28.8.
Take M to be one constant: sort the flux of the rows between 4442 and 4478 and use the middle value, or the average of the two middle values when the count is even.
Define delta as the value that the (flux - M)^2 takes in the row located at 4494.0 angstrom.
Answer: 0.2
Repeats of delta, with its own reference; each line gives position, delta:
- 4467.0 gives 0.2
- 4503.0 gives 4.0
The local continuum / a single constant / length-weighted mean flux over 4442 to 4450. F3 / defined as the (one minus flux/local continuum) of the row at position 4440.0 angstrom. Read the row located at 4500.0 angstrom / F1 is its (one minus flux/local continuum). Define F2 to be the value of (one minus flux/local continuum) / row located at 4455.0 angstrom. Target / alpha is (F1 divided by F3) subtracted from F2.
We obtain 0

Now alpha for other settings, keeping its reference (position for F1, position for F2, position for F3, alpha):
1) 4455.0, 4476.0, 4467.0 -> 3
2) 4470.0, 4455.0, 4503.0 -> 0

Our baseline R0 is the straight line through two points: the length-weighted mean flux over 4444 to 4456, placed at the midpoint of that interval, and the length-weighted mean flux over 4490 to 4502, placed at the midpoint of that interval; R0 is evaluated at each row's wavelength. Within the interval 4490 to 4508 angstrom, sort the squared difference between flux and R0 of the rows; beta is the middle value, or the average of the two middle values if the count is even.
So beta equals 3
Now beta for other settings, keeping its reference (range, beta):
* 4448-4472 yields 1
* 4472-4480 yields 1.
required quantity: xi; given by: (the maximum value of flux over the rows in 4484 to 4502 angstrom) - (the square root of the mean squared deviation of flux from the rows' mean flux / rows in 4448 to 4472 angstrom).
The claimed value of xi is 29.9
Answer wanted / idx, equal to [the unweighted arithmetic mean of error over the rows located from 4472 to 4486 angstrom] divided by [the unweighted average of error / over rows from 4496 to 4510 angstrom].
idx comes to 0.93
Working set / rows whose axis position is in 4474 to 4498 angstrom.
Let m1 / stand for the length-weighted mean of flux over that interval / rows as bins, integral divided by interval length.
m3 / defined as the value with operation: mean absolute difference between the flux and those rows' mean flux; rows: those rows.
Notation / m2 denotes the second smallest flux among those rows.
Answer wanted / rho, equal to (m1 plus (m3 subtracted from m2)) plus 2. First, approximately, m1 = 28.0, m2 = 25.9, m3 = 1.2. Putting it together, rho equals 54.7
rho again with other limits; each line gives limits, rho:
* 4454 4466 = 54.2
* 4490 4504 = 57.4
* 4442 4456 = 54.8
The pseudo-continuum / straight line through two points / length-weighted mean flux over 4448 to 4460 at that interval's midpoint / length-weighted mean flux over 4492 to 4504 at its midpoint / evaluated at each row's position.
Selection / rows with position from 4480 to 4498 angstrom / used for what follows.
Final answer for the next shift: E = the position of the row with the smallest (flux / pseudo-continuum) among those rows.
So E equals 4491.0 angstrom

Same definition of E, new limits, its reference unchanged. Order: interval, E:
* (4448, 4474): 4464.0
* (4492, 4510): 4509.0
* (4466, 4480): 4479.0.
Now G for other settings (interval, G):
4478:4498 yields 28.6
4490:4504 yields 30.4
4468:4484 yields 28.8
